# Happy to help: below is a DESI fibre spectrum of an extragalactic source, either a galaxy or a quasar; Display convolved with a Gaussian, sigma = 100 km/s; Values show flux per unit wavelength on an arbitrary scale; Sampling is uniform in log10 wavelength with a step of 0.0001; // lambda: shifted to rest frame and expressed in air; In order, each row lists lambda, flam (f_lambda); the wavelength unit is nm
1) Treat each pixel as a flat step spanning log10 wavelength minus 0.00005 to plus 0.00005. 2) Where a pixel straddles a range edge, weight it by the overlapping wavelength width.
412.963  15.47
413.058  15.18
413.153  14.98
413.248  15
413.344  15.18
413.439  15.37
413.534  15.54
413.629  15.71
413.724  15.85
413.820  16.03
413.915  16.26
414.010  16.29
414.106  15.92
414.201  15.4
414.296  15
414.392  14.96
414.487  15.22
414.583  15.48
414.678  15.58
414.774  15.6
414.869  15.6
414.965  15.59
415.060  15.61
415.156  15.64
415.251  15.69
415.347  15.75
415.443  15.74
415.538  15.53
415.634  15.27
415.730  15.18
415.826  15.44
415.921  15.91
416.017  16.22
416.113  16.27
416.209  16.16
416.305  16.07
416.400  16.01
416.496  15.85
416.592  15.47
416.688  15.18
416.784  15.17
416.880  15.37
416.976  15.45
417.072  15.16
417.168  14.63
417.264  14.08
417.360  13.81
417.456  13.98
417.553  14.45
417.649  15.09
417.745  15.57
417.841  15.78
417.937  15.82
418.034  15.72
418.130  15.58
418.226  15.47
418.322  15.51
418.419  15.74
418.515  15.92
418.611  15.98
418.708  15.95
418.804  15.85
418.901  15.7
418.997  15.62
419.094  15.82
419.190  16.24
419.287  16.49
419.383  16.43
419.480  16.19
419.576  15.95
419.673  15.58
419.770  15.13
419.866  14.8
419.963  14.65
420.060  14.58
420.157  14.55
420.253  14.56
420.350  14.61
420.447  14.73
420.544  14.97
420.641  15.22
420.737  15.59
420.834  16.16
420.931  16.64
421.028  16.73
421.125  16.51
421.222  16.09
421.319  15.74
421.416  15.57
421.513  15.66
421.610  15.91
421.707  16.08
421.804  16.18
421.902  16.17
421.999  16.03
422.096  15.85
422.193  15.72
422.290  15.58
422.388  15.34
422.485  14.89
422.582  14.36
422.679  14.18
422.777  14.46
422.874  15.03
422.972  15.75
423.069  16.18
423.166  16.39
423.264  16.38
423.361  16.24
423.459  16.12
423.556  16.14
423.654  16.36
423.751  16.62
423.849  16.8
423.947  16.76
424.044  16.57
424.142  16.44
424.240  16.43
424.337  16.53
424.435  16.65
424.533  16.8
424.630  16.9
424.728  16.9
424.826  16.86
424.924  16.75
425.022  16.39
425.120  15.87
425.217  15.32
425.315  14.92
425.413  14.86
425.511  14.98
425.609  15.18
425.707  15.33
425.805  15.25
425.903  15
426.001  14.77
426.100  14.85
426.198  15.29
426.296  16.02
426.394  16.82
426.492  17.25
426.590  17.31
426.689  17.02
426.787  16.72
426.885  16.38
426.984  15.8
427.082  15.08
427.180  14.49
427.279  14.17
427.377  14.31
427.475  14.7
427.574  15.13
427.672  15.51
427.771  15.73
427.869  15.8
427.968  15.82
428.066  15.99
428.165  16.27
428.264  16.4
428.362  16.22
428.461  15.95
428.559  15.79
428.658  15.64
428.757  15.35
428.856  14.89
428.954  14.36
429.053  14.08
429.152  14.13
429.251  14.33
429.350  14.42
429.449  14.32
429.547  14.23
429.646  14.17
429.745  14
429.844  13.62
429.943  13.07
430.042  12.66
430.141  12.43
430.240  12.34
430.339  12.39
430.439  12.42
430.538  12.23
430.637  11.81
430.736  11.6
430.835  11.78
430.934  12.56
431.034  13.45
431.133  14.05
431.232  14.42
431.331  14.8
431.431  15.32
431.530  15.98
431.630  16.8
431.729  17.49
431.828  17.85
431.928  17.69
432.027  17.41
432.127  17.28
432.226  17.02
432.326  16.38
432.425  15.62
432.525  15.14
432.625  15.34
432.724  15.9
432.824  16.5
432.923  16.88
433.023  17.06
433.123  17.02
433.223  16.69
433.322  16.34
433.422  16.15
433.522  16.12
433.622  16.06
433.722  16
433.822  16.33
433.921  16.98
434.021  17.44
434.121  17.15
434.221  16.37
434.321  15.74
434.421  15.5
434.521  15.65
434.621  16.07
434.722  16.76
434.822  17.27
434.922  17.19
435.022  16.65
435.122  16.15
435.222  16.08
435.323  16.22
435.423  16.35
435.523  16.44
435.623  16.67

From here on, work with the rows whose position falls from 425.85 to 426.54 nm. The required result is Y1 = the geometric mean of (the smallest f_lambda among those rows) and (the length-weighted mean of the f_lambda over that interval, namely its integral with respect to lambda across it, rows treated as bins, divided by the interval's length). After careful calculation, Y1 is 15.2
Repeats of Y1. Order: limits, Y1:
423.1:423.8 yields 16.2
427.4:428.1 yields 15.1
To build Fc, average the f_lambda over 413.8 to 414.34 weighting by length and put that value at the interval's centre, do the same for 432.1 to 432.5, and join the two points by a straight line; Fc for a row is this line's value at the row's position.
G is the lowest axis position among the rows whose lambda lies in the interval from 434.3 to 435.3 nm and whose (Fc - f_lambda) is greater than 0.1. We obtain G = 434.321 nm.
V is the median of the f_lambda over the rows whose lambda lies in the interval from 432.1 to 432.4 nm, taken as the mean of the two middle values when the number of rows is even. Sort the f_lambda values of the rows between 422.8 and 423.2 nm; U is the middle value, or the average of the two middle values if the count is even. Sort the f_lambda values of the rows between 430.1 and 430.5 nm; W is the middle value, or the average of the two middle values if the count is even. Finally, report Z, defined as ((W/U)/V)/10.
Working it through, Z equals 0.0046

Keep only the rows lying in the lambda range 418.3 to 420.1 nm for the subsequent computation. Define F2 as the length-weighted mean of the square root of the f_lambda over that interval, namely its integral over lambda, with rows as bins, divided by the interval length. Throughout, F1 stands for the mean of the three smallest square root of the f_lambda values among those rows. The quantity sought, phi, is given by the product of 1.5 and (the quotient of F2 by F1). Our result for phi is 1.551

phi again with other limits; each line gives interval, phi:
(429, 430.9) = 1.587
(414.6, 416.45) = 1.521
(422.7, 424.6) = 1.556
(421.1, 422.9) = 1.561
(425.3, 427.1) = 1.545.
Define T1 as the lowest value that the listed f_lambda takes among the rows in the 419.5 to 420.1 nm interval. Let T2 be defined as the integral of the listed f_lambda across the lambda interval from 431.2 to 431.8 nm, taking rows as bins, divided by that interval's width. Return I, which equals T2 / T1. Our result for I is 1.092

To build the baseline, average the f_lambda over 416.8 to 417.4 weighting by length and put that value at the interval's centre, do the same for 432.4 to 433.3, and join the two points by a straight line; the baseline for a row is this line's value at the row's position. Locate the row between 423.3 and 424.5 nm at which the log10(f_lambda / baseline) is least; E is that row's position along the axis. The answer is 423.459 nm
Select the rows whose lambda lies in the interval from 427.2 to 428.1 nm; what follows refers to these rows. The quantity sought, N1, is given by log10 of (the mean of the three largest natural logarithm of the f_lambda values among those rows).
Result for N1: 0.442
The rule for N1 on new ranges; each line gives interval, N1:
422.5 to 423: 0.433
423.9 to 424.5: 0.449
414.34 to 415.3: 0.439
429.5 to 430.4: 0.423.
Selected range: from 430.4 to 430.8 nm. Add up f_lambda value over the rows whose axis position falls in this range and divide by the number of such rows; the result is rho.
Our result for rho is 12.0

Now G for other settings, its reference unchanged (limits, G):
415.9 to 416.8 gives 416.592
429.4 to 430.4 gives 429.449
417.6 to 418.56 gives 417.649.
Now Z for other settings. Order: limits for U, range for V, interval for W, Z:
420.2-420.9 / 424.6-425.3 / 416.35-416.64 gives 0.0063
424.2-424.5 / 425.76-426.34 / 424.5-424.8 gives 0.0068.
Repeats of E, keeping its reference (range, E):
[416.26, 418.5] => 417.360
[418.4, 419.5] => 418.997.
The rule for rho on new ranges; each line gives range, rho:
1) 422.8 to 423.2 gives 15.8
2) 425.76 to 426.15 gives 15.0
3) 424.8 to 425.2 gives 16.5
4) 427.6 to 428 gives 15.7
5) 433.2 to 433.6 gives 16.3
